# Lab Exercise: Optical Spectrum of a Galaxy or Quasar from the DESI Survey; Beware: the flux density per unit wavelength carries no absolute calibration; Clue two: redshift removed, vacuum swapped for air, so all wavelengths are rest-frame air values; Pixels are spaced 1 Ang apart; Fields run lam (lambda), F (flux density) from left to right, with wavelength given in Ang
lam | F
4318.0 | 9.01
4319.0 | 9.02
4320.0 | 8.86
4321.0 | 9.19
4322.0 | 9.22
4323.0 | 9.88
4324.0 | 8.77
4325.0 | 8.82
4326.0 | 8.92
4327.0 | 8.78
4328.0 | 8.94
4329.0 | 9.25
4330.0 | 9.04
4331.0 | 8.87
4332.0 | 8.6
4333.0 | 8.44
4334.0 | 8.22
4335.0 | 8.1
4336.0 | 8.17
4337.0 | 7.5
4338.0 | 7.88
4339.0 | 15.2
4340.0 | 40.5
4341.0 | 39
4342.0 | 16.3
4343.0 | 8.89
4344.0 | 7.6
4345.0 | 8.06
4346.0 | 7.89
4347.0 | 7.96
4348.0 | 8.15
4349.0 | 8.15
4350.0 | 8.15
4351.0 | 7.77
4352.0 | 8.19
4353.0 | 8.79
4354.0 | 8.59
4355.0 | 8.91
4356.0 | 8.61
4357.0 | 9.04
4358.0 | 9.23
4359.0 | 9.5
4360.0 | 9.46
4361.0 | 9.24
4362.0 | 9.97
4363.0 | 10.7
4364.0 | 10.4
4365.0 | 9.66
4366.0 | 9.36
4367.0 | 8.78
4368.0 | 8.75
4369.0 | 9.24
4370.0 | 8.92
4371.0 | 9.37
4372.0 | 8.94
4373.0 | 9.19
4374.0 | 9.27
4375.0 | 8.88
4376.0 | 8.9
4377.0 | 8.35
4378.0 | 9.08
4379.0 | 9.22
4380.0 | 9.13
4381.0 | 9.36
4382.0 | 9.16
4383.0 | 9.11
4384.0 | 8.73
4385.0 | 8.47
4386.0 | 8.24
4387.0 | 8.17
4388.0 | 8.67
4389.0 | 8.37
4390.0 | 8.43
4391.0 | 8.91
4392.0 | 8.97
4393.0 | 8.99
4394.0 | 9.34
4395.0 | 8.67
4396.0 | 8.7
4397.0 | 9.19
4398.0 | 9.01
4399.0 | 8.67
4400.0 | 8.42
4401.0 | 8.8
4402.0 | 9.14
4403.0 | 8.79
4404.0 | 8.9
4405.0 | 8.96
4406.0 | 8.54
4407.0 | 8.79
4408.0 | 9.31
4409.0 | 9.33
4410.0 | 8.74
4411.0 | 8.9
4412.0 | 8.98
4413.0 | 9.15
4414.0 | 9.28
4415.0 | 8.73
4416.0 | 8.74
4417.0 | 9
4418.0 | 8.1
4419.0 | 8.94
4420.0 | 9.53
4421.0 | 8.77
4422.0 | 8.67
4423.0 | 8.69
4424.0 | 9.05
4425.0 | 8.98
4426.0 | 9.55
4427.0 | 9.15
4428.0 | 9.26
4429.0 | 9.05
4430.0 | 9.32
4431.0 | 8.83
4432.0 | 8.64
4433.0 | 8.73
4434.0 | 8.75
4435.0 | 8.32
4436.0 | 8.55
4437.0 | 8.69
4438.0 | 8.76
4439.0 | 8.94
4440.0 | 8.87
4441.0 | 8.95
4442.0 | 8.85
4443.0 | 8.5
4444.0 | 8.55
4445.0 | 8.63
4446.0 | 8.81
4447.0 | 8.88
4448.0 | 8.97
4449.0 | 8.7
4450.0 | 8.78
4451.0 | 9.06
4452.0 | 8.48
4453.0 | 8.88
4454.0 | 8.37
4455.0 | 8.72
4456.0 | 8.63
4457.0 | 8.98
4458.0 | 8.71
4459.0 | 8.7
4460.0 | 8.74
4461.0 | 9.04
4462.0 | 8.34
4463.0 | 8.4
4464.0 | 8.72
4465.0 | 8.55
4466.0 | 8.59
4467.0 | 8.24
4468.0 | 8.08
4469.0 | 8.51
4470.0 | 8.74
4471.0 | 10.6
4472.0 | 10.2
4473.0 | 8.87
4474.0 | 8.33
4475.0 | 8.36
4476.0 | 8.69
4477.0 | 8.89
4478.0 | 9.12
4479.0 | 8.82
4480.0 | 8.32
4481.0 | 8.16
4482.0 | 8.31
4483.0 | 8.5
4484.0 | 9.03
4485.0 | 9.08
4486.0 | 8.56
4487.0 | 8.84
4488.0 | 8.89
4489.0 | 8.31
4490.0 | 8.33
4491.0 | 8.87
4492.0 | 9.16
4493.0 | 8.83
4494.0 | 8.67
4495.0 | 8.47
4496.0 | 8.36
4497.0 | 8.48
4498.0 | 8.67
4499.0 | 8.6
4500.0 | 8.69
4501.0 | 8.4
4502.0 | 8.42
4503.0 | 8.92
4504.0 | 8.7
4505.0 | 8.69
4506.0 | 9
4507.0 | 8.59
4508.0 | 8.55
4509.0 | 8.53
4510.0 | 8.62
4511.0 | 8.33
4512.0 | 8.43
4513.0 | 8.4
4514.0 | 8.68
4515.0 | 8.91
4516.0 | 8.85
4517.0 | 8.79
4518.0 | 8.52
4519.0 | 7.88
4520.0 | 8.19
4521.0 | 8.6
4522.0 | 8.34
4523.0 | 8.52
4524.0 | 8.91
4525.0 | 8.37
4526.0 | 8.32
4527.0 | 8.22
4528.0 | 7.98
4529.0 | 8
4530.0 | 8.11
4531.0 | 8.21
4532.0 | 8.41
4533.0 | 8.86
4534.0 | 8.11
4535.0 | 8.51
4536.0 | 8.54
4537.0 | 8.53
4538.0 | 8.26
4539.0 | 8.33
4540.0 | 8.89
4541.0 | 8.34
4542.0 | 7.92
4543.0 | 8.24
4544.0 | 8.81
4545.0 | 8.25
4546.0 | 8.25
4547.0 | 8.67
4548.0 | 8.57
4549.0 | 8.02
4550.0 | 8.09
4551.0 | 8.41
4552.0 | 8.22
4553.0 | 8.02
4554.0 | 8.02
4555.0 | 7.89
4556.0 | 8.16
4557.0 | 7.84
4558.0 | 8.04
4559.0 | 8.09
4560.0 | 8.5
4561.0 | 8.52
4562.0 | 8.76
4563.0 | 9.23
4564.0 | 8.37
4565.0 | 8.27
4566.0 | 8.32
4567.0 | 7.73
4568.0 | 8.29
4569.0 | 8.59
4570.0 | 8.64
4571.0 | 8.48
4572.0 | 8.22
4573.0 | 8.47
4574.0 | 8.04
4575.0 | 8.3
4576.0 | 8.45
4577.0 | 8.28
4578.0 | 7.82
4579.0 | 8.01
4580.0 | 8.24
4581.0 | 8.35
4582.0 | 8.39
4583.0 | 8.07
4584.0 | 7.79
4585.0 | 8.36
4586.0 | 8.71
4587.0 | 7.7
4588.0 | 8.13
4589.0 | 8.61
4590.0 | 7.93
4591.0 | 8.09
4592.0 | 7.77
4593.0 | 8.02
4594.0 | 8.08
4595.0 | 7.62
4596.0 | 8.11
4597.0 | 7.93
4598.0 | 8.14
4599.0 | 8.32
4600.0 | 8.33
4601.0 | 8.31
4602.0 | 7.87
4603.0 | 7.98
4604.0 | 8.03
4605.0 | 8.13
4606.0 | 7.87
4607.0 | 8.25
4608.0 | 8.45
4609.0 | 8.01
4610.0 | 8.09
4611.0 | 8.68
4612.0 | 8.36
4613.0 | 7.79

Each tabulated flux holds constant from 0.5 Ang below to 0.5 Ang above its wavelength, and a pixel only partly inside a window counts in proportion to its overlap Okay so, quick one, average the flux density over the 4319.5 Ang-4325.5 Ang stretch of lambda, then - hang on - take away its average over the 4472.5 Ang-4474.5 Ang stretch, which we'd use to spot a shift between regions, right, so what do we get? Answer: 0.52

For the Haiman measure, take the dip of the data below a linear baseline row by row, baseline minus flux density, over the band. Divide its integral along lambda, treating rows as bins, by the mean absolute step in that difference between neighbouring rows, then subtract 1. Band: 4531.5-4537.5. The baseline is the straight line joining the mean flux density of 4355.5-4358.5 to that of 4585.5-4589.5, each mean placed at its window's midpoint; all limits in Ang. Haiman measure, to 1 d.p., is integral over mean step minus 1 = -1.9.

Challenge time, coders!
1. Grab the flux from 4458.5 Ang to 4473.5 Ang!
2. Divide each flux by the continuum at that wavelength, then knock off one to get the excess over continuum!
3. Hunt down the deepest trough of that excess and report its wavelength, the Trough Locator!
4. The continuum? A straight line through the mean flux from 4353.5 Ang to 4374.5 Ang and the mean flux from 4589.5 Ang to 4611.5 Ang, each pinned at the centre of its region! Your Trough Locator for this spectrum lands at 4468.0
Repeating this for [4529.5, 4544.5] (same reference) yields 4542.0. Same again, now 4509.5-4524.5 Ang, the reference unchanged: 4519.0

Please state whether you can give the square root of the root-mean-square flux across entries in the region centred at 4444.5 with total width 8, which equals 2.96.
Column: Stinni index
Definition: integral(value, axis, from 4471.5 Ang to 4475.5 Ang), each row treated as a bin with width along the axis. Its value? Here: 35.8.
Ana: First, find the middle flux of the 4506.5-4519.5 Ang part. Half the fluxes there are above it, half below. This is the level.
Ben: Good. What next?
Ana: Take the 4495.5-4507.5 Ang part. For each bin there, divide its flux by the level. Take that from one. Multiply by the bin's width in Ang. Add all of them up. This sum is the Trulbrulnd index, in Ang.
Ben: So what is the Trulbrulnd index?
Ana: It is -0.1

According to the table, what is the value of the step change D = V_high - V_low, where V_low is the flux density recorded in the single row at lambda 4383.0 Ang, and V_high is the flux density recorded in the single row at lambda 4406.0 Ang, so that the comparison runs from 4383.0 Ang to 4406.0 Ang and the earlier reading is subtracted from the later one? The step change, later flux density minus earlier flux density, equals -0.6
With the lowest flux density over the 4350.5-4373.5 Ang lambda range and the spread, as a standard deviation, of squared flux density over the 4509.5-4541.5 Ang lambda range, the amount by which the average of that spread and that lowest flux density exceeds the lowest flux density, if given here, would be -1.5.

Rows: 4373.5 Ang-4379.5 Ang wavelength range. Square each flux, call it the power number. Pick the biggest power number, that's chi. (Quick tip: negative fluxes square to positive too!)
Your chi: 86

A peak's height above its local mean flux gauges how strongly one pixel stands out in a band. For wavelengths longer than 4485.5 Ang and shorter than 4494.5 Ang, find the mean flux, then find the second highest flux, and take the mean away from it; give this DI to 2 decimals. 0.17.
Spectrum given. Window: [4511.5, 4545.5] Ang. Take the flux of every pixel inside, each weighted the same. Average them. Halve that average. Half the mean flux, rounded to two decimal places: 4.21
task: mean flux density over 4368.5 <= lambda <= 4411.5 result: 8.9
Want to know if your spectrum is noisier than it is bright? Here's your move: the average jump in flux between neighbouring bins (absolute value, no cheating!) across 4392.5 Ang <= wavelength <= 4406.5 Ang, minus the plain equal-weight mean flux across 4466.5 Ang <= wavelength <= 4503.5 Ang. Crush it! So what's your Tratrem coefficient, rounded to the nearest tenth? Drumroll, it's -8.4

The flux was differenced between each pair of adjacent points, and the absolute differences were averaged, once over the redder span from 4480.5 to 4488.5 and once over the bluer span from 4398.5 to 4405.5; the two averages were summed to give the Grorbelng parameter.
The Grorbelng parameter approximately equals 0.50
